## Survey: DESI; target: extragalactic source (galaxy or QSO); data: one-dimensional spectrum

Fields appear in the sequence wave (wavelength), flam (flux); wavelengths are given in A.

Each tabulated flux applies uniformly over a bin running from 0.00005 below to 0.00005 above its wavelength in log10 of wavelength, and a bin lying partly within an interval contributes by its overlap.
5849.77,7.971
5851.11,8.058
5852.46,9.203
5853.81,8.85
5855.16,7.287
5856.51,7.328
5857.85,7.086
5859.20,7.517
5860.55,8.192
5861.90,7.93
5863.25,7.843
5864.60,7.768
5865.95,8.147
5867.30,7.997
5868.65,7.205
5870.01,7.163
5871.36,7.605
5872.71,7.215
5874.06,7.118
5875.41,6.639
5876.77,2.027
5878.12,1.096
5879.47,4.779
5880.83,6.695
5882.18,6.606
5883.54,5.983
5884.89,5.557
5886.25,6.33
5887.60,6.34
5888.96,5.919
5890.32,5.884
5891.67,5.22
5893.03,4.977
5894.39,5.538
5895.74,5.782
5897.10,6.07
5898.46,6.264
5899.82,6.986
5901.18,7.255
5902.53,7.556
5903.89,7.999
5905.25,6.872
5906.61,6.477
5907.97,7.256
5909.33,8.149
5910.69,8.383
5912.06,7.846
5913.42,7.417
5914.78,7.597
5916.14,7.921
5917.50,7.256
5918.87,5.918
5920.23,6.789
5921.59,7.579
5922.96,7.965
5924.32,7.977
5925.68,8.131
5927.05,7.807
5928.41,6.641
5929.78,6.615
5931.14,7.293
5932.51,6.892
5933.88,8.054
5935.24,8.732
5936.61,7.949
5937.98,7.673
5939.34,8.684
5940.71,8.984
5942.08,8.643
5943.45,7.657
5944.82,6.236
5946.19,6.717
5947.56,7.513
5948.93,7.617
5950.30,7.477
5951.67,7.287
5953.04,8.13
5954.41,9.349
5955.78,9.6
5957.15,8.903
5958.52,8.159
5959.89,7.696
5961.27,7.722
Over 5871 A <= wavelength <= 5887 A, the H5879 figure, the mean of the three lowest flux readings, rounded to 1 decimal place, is 2.6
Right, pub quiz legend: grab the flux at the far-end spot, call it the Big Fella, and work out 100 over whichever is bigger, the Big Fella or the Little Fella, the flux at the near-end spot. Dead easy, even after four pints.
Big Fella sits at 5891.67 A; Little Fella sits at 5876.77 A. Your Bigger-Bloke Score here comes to 19.2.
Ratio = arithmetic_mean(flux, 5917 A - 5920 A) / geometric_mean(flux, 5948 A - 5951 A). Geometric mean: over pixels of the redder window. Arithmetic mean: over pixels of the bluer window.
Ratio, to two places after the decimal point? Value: 0.87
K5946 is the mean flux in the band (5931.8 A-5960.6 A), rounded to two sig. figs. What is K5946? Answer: 8.0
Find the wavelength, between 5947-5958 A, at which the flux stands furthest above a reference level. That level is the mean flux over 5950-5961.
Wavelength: 5955.78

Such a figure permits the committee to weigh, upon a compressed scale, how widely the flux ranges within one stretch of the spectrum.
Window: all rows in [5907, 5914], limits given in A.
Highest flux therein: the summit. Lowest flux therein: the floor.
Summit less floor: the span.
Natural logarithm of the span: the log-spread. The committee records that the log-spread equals 0.1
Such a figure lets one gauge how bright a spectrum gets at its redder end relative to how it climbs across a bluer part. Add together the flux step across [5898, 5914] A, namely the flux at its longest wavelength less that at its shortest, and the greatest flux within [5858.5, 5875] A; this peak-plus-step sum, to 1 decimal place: 9.3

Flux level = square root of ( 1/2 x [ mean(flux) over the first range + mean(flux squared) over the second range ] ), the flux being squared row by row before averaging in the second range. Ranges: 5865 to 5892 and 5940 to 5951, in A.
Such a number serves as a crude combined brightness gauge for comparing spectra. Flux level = 5.68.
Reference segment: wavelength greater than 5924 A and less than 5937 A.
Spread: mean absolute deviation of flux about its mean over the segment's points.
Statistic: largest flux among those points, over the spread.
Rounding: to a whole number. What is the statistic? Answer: 15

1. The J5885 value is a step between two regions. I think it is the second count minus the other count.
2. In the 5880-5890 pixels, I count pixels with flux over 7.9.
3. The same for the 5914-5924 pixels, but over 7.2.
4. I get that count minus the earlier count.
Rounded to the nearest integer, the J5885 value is 5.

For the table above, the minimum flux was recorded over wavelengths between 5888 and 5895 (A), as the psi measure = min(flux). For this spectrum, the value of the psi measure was 4.977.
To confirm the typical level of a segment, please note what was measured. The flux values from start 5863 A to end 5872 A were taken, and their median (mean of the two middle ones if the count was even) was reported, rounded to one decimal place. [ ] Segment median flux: 7.8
